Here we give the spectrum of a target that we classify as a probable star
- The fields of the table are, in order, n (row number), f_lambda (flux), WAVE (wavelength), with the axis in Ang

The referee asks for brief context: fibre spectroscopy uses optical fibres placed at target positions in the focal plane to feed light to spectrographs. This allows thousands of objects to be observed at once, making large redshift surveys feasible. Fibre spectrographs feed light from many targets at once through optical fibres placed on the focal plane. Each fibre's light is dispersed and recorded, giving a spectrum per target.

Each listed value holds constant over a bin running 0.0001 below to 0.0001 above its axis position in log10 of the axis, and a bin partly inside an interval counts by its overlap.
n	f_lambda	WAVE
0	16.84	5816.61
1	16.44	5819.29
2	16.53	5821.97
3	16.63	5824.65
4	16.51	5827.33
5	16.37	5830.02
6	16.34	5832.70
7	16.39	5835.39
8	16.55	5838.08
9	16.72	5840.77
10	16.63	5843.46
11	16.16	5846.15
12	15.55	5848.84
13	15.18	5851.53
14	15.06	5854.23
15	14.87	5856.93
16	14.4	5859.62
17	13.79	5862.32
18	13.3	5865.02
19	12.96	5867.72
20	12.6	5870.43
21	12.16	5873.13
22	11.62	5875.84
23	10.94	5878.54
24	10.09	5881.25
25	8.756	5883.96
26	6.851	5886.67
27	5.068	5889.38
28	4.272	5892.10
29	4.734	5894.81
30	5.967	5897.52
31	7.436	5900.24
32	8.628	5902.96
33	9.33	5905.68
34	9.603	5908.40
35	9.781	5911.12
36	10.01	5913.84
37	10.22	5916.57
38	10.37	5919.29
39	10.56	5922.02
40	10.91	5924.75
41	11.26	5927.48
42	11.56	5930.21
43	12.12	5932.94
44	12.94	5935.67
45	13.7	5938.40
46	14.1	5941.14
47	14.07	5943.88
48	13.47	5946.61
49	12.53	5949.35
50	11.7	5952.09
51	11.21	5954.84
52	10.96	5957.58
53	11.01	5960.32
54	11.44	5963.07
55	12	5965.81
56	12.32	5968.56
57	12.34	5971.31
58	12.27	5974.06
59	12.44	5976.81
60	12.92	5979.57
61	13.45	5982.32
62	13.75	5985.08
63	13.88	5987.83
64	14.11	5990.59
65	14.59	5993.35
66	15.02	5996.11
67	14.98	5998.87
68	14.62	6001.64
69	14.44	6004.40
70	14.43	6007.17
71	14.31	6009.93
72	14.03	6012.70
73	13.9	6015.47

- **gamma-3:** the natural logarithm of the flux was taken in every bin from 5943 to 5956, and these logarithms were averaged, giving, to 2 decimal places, 2.53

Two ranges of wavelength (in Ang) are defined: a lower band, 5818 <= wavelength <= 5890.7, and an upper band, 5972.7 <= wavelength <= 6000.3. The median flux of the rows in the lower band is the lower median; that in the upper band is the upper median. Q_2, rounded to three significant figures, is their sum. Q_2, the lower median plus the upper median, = 28.9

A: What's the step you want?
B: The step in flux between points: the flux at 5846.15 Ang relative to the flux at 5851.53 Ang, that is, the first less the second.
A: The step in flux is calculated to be 1.0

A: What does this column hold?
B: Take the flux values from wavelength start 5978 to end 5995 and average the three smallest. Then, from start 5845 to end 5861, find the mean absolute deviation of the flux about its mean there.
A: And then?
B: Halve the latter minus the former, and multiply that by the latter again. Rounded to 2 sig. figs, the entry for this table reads -2.8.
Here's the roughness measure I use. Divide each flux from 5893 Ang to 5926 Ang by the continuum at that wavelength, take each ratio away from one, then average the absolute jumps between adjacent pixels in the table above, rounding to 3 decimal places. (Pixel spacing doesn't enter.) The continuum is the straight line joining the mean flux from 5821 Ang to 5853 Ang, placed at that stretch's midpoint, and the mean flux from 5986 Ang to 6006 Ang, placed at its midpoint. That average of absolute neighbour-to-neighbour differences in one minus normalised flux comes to 0.037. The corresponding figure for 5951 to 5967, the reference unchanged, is 0.024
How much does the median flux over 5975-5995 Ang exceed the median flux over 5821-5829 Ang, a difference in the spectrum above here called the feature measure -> -2.8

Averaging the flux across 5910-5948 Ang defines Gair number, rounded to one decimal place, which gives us 11.8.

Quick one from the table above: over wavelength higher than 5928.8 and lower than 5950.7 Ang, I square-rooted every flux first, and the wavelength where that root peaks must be 5941.14 Ang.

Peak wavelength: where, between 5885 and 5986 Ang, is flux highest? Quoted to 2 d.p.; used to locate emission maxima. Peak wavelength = 5941.14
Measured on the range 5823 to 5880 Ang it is 5840.77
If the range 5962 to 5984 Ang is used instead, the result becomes 5982.32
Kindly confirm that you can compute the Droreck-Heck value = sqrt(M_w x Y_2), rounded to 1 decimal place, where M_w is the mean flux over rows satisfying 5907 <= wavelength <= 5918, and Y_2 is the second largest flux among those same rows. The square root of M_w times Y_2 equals 10.0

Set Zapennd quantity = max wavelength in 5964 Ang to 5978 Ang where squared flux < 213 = 5976.81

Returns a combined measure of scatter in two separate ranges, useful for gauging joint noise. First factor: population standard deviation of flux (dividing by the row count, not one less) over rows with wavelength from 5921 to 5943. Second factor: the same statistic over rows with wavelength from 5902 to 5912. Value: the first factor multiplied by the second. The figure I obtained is 0.54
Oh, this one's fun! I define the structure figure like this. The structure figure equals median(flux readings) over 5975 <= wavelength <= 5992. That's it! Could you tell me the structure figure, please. 14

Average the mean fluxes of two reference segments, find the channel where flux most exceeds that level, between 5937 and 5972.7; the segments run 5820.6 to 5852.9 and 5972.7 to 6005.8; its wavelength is 5941.14 Ang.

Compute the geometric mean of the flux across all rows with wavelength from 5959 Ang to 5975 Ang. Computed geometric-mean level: 11.9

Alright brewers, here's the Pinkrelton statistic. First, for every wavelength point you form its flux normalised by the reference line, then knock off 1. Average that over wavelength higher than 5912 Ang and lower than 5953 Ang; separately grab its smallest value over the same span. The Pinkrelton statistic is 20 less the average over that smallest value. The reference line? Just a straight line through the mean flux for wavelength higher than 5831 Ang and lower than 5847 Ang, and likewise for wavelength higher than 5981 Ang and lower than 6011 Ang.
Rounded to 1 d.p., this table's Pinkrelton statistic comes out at 19.4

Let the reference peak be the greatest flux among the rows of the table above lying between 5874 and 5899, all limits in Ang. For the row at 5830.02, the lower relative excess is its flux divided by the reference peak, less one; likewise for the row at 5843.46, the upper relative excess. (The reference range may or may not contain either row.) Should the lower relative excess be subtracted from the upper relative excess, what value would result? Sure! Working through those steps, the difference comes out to 0.0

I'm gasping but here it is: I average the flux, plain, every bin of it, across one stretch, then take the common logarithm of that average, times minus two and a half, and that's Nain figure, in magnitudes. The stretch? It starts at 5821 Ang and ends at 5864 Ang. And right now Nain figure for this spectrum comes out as -3.00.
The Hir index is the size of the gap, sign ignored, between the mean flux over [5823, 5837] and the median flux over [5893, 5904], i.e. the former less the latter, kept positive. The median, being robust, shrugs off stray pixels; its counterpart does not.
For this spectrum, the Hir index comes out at 10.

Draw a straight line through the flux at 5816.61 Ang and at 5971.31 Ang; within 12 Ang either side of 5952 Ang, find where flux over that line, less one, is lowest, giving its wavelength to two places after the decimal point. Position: 5957.58 Ang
